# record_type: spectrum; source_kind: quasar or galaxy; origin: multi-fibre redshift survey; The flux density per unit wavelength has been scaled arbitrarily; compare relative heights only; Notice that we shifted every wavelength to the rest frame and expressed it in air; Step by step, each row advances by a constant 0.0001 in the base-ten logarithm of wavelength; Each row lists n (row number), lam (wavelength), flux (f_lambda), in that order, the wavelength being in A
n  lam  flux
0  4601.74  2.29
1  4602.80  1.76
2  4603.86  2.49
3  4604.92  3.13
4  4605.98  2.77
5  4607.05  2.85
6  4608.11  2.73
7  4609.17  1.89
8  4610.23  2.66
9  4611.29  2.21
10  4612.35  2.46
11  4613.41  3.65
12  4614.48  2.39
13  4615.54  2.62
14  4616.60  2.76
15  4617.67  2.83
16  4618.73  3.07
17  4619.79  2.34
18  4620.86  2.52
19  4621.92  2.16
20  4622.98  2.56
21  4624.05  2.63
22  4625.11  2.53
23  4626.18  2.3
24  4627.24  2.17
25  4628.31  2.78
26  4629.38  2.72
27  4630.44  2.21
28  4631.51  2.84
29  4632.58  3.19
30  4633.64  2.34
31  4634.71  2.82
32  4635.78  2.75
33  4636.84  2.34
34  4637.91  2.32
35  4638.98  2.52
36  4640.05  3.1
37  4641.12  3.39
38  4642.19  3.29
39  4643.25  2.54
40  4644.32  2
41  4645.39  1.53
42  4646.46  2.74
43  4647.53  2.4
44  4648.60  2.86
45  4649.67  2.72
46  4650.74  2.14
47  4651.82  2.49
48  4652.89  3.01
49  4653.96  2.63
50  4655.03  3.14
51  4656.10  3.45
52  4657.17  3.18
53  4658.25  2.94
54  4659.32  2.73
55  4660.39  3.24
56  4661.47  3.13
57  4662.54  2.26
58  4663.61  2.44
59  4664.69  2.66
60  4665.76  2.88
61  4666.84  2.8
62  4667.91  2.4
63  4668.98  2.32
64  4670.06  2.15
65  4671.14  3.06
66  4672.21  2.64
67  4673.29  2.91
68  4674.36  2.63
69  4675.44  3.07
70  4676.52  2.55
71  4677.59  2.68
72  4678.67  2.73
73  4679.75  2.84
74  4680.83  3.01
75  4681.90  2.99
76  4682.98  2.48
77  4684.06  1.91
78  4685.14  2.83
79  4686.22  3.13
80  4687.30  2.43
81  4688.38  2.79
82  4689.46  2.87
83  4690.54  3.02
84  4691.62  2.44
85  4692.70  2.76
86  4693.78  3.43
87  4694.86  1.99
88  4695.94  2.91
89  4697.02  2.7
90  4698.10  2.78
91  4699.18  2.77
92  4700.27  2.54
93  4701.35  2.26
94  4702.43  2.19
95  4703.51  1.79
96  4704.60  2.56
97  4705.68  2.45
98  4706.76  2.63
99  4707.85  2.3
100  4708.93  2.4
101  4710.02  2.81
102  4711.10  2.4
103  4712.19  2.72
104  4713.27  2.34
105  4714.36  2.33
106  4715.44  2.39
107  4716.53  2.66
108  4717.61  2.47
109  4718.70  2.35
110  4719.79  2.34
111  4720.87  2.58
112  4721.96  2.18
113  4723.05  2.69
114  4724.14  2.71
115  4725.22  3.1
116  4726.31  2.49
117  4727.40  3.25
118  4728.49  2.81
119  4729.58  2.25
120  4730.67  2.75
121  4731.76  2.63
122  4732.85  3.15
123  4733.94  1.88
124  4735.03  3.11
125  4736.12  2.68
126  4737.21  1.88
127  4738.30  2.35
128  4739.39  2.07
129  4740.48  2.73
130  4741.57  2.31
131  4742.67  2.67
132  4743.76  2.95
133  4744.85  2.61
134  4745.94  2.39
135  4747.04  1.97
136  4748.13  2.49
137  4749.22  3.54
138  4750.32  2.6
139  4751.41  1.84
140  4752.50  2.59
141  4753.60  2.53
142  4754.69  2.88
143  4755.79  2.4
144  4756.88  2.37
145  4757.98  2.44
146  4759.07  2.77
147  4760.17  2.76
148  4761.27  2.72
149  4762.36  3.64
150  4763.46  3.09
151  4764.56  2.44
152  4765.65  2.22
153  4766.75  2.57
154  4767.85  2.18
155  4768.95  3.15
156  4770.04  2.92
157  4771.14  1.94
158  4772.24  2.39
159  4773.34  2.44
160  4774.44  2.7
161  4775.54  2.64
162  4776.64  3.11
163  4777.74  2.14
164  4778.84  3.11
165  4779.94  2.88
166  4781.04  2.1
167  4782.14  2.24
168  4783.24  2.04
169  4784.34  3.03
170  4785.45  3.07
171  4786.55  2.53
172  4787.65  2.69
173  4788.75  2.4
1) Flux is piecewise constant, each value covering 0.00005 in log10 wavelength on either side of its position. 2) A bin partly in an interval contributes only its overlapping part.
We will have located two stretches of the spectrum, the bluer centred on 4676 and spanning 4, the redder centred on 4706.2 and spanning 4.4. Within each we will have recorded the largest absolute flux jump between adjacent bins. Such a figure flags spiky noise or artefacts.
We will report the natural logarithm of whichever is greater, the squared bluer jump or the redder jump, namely -1.1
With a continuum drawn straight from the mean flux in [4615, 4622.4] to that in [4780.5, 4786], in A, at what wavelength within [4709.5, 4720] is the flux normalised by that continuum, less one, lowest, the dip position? 4714.36 A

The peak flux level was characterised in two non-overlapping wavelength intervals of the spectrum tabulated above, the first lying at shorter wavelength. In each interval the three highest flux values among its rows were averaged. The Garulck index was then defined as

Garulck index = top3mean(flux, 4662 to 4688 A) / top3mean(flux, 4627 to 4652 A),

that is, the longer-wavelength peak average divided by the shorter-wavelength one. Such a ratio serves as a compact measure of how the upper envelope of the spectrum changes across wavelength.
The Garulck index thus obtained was 0.94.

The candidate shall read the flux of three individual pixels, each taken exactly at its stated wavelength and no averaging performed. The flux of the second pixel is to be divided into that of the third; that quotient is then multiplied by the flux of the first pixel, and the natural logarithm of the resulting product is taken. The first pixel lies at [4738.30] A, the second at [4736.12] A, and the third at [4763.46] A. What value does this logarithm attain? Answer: 1.0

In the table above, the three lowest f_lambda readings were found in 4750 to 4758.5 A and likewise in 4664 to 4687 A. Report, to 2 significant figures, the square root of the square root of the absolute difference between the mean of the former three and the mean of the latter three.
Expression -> 0.53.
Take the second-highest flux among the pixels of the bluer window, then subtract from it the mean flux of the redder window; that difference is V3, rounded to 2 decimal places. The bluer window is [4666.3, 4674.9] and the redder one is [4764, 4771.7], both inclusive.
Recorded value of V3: 0.42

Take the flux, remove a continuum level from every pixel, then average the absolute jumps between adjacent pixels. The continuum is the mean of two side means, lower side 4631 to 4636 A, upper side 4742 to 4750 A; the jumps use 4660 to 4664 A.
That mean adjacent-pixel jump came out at 0.387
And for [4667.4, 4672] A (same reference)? 0.387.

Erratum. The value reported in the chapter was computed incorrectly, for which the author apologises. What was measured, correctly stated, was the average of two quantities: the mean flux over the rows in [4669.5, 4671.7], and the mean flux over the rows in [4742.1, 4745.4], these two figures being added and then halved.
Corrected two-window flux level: 2.67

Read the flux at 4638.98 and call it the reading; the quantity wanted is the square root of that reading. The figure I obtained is 1.59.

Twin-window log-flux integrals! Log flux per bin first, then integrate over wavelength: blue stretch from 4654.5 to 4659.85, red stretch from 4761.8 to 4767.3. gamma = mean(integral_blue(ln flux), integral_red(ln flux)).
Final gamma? 5.8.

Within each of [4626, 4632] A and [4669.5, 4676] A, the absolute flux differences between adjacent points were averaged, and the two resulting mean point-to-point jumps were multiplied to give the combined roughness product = 0.18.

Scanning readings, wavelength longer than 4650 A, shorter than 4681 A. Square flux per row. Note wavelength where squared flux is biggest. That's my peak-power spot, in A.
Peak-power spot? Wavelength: 4656.10 A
